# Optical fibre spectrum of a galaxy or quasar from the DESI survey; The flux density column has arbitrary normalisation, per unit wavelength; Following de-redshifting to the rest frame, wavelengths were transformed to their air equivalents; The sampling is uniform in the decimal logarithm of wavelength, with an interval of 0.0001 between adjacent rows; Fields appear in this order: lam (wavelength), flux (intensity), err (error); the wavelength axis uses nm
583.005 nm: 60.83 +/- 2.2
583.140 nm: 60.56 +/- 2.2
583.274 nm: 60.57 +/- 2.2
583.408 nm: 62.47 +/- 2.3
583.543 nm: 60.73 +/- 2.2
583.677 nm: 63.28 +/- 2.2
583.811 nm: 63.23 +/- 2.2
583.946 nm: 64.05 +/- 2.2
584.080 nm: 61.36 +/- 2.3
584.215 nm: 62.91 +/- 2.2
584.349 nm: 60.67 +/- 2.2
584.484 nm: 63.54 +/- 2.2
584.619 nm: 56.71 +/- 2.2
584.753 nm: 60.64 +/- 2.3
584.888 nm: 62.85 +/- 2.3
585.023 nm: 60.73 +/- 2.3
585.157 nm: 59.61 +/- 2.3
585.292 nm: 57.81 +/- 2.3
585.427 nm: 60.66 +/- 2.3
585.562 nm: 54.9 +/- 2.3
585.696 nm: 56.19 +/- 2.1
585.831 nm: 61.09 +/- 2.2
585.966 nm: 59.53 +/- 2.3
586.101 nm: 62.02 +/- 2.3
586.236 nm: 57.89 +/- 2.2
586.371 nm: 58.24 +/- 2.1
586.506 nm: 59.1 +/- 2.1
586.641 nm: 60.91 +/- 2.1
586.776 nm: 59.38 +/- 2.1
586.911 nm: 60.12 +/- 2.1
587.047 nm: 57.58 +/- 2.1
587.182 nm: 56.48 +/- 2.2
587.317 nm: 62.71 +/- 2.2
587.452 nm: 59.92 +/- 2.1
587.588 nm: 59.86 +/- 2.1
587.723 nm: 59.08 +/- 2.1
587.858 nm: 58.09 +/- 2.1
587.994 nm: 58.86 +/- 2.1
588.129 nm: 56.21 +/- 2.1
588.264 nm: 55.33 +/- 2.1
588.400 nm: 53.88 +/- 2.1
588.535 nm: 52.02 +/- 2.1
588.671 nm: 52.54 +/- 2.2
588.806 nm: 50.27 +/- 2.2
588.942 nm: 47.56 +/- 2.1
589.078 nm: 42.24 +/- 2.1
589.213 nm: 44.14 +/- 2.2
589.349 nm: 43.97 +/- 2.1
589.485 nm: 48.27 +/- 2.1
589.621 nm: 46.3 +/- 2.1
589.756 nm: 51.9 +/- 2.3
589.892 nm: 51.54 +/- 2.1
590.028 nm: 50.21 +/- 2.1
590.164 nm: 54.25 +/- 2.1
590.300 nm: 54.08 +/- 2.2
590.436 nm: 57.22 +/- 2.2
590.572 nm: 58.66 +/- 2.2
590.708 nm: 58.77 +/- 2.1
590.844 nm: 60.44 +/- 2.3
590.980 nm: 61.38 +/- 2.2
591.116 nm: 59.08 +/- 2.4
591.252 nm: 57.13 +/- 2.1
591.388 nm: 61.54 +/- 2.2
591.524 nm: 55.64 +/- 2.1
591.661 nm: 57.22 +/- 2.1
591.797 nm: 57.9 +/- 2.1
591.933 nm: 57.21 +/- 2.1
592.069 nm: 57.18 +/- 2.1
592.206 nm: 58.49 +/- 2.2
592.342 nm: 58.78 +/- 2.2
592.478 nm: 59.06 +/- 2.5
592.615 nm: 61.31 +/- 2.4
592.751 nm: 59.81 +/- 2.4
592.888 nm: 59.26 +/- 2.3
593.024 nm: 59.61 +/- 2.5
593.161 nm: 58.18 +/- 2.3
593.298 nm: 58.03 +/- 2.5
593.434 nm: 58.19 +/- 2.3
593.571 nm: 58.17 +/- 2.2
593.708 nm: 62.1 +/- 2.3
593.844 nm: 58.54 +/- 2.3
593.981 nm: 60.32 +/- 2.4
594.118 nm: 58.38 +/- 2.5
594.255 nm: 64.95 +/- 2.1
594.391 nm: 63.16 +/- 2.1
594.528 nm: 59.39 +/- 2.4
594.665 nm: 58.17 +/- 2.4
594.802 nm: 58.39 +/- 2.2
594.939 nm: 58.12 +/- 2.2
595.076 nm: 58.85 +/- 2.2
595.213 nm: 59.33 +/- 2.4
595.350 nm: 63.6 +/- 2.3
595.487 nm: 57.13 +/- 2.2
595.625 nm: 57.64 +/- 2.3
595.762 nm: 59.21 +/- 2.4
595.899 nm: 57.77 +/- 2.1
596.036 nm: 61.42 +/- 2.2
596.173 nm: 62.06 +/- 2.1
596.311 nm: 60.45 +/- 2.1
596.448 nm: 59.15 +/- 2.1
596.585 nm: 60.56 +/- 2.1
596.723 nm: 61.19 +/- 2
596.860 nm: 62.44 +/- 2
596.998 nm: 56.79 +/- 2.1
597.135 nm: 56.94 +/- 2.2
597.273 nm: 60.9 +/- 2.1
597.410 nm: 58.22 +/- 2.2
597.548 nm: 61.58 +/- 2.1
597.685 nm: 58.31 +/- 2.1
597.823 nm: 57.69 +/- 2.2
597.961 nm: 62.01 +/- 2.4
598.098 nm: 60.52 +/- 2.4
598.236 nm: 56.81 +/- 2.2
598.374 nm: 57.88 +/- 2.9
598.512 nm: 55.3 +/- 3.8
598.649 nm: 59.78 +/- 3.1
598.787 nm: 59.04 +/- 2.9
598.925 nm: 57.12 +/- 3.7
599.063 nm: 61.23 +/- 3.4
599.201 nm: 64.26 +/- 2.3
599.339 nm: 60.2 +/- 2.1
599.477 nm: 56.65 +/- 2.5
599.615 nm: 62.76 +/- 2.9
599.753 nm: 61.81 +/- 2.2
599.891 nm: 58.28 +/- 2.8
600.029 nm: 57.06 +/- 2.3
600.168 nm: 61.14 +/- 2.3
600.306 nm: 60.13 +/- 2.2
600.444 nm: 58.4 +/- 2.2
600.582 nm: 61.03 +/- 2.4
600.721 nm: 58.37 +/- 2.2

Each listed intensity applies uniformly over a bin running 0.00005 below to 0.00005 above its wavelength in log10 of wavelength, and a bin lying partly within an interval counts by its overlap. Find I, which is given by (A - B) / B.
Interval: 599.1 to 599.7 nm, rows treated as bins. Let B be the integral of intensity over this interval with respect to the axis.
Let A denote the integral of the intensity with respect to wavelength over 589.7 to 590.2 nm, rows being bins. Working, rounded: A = 25.9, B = 37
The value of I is -0.29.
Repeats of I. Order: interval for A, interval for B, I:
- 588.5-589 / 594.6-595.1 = -0.13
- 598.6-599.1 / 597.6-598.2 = -0.17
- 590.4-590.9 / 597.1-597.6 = -0.01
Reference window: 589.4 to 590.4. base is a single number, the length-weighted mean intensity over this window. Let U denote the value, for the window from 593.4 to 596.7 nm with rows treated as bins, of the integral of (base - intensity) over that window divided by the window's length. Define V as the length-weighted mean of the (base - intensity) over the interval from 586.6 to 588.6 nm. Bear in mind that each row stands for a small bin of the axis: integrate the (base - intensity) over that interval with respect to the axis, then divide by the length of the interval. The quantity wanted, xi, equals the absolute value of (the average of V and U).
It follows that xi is 7.9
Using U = -8.83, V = -7.0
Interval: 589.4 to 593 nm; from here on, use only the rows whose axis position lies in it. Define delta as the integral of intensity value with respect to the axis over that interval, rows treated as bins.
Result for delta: 204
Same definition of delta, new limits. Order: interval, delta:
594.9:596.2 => 77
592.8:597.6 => 286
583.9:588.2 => 257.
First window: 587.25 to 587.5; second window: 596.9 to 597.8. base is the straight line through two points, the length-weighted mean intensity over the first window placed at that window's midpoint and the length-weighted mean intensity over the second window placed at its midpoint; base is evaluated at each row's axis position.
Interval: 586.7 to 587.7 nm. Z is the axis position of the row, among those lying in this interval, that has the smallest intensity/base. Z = 587.182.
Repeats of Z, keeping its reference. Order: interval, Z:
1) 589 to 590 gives 589.078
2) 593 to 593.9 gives 593.298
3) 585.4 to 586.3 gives 585.562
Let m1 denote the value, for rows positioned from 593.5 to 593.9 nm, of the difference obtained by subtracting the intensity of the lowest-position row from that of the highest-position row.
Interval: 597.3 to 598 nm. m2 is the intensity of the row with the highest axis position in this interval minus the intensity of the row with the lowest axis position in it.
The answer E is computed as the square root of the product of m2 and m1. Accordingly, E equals 1.2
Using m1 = 0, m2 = 3.8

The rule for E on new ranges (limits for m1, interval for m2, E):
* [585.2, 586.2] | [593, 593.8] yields 3.2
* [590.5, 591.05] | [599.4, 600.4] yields 3.1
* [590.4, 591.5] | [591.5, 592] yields 2.6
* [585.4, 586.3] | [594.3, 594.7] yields 3.7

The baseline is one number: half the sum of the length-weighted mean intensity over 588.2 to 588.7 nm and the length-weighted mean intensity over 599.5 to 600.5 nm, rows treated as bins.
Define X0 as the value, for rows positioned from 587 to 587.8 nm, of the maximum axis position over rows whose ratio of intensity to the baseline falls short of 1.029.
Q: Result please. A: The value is 587.182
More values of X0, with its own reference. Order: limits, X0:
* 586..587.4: 587.182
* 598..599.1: 598.925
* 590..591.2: 590.436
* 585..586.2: 585.696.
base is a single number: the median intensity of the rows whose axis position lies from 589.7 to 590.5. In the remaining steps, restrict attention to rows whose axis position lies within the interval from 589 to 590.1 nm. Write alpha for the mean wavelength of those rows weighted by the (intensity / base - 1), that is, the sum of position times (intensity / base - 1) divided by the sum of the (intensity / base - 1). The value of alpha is 589.38 nm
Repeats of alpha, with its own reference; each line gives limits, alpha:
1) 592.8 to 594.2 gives 593.52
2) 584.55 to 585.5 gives 585.03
